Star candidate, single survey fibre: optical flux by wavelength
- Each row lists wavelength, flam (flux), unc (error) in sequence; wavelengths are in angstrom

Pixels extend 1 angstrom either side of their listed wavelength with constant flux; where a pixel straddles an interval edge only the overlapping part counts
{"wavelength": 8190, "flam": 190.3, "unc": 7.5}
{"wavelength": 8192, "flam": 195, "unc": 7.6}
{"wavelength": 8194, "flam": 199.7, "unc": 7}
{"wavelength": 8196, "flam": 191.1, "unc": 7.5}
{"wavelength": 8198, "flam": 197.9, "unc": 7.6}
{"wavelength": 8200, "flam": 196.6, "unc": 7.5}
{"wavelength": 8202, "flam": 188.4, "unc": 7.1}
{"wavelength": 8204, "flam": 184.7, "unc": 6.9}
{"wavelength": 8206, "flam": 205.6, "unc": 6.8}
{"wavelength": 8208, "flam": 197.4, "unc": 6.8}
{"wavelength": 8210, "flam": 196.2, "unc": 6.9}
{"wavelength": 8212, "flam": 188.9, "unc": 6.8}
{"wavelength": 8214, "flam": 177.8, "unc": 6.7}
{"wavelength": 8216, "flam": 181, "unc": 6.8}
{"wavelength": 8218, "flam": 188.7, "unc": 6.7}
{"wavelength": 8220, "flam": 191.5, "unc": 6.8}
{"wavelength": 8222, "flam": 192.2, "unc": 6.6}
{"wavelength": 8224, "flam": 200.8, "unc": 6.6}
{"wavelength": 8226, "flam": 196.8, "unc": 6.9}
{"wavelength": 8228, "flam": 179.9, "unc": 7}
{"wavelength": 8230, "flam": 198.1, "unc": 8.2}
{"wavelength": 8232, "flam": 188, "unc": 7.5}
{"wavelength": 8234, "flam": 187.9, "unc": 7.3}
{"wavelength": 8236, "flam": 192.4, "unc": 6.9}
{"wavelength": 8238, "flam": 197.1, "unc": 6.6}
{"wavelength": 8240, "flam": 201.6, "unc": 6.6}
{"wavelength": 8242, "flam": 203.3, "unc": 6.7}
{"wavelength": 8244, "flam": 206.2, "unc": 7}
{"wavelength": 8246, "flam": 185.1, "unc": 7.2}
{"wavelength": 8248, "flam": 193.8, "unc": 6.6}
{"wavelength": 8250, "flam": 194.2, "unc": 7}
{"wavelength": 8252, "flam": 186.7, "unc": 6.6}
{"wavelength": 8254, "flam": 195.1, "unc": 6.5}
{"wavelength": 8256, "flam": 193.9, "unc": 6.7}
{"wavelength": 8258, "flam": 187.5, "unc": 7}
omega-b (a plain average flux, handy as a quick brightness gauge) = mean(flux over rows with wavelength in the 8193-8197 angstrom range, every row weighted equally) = 195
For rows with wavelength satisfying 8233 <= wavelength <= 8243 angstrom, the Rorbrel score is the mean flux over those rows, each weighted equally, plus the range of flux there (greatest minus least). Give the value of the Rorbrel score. 212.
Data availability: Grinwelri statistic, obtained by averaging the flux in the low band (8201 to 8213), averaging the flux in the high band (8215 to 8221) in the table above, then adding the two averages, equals 381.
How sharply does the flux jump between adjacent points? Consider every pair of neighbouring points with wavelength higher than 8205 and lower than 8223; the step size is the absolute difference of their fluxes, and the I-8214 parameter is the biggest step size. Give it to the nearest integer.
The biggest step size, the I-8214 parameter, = 11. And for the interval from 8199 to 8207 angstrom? 21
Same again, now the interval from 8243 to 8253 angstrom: 21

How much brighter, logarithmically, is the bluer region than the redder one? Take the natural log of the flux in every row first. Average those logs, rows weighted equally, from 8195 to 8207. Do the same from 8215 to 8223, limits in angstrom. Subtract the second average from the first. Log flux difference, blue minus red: 0.03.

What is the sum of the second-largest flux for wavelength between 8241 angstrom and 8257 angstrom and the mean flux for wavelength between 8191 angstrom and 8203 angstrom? 398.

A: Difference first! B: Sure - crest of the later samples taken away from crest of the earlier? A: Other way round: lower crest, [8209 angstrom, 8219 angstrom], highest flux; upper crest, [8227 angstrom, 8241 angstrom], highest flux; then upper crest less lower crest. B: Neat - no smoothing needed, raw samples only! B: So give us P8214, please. 5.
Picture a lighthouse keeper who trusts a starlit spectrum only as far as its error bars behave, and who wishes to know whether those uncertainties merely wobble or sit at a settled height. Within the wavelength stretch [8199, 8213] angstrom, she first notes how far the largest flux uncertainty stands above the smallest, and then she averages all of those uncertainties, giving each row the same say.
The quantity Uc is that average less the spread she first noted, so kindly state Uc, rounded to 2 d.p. 6.27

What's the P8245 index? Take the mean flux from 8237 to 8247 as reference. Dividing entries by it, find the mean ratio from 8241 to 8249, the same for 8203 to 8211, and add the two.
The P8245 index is 1.98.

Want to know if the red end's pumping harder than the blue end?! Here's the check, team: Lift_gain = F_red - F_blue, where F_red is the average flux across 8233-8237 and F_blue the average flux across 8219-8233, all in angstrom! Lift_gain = -2.3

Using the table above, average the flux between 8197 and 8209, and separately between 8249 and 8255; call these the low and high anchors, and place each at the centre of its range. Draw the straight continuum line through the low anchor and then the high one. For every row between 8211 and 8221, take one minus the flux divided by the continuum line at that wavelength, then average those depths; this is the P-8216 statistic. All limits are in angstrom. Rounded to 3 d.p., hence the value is 0.045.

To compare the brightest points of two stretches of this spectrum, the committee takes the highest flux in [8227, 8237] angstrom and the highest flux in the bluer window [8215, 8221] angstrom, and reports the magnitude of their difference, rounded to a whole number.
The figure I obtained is 7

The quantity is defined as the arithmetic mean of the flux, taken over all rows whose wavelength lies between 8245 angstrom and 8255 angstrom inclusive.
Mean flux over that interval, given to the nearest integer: 191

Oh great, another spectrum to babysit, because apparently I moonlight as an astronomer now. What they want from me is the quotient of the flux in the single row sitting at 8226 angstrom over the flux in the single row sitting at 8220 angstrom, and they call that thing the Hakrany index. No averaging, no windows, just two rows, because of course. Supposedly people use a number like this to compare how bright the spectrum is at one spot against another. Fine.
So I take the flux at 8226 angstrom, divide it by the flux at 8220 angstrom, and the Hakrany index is 1.03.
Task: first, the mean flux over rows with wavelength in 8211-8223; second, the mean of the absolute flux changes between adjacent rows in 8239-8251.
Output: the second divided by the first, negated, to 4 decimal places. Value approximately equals -0.0373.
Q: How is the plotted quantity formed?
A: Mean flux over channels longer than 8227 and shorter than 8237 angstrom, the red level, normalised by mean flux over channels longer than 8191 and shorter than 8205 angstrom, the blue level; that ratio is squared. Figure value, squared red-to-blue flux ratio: 0.96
